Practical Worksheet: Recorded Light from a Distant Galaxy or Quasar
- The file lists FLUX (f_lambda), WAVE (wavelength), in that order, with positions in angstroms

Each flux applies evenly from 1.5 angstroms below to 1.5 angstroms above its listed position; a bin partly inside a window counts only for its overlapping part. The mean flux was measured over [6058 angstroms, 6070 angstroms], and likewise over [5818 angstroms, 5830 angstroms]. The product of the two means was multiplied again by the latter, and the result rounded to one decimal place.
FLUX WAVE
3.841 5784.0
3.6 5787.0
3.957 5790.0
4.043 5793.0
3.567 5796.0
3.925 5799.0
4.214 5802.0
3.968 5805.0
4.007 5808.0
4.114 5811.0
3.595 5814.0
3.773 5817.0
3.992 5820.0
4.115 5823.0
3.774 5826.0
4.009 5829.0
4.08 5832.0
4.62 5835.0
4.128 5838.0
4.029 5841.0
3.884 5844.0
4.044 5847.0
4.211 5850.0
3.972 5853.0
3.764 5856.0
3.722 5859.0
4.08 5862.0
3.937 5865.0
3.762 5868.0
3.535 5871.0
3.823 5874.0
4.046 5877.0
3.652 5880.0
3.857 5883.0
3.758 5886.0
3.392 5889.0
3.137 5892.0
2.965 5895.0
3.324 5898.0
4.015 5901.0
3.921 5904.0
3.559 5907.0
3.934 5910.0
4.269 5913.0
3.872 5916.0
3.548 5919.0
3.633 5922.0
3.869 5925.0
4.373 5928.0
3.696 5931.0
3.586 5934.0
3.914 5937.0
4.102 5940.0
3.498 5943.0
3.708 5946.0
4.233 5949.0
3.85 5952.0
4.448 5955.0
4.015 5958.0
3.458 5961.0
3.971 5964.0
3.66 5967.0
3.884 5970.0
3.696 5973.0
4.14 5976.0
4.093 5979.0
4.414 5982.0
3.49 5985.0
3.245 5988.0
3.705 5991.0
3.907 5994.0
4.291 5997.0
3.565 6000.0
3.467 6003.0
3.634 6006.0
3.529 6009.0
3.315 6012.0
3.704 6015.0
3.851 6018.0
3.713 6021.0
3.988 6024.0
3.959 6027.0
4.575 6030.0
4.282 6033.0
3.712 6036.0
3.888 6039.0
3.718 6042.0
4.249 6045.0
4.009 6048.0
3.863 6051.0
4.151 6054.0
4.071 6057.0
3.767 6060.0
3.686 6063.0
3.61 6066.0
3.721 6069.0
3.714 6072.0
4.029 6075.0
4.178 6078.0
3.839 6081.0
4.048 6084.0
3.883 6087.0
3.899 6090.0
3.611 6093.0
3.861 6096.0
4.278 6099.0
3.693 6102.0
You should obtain 58.3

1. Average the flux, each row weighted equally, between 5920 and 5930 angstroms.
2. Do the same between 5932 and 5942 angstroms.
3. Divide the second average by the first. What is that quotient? 0.98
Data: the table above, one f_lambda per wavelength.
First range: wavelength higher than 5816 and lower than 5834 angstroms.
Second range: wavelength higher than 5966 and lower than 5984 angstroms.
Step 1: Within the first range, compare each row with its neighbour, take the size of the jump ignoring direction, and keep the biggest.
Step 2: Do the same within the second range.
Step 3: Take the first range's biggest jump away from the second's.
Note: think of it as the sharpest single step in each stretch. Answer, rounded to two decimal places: 0.10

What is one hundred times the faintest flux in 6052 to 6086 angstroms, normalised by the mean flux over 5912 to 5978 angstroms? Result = 93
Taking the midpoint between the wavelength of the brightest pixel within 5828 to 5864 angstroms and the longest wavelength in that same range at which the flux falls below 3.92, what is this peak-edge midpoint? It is 5847.0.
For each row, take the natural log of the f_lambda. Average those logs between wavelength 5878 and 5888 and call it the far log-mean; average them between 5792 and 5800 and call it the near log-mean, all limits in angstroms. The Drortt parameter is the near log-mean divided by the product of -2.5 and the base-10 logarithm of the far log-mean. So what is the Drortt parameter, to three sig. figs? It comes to -4.43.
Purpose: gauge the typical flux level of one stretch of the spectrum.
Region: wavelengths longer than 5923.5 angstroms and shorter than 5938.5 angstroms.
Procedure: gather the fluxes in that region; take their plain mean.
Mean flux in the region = 3.89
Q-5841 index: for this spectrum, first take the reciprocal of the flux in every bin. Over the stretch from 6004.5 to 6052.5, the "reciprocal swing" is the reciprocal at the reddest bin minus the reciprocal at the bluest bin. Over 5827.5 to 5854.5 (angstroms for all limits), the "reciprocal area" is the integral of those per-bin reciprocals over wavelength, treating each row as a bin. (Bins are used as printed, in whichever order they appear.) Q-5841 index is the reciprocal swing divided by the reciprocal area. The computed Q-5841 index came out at -0.0025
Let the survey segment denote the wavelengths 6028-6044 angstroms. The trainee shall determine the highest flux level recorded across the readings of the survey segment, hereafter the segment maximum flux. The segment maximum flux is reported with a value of 4.575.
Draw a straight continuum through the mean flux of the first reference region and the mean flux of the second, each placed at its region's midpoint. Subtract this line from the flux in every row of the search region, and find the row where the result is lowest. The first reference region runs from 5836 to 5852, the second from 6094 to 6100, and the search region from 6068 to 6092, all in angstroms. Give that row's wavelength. 6072.0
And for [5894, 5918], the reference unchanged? 5895.0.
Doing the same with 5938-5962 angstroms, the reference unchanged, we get 5961.0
